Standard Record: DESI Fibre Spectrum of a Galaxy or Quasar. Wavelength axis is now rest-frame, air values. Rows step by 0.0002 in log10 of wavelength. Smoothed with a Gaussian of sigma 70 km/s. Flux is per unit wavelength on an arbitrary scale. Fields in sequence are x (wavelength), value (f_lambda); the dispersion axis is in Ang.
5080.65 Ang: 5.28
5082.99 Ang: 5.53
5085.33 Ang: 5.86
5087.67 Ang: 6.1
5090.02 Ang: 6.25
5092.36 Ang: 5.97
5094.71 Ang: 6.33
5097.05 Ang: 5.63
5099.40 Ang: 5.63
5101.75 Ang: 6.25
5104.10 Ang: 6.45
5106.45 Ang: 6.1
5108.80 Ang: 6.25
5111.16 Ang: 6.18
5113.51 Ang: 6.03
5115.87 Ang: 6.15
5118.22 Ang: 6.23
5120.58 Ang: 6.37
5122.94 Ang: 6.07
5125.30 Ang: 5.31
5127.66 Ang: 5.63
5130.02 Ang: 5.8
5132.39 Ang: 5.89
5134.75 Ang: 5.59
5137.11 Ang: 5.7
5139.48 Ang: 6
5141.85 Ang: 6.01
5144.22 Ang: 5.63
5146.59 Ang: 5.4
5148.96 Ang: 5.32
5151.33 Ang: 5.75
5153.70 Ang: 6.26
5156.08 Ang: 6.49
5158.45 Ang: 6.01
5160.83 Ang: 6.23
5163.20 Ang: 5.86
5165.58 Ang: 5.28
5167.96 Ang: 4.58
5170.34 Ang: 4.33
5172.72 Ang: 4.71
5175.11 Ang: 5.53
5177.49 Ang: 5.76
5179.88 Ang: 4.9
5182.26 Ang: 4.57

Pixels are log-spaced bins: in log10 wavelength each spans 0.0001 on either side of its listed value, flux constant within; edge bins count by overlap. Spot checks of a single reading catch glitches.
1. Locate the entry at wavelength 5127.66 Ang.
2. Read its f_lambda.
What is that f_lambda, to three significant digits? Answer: 5.63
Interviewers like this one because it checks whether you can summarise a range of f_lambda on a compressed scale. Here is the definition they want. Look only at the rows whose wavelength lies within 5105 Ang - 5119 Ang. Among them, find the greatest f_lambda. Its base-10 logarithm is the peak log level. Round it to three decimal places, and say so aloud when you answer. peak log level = 0.796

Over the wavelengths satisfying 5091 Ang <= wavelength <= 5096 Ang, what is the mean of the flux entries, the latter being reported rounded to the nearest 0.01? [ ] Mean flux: 6.15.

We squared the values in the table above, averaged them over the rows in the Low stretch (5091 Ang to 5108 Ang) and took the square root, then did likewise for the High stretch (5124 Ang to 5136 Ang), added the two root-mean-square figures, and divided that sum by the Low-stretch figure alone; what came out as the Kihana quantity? 1.93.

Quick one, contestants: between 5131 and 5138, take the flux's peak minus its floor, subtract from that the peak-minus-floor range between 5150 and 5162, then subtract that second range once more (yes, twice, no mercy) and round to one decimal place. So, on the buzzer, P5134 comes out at -1.2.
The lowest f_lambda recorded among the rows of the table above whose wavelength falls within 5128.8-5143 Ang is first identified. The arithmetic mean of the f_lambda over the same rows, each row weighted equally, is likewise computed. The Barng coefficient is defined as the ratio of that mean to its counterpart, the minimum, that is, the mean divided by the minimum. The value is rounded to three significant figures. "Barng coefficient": 1.04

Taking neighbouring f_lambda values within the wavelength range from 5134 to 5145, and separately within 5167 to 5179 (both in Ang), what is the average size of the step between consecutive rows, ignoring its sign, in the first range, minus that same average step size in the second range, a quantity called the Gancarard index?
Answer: -0.22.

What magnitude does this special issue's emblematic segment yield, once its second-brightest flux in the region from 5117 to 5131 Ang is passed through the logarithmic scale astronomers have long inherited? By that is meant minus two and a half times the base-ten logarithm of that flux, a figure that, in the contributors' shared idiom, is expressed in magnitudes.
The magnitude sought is -1.99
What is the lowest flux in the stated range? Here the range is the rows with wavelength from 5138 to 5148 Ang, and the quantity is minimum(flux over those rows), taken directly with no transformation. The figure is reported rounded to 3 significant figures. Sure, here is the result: 5.40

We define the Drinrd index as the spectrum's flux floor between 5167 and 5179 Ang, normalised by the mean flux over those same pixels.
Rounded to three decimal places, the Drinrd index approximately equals 0.869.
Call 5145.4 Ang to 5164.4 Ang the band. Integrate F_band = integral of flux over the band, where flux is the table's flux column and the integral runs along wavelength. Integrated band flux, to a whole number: 112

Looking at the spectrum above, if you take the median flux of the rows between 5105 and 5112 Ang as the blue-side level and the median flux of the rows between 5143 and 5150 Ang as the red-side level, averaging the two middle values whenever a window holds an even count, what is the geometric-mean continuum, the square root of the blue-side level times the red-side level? 5.78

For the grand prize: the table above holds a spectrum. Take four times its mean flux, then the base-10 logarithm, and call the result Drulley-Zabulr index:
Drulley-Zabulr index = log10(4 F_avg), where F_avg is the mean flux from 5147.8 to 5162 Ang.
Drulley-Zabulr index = 1.381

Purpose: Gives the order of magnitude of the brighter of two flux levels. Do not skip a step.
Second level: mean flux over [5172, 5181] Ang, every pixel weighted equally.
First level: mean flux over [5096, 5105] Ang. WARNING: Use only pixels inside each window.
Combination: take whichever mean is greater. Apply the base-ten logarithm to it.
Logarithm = 0.777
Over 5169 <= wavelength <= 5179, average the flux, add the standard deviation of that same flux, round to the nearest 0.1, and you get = 5.7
